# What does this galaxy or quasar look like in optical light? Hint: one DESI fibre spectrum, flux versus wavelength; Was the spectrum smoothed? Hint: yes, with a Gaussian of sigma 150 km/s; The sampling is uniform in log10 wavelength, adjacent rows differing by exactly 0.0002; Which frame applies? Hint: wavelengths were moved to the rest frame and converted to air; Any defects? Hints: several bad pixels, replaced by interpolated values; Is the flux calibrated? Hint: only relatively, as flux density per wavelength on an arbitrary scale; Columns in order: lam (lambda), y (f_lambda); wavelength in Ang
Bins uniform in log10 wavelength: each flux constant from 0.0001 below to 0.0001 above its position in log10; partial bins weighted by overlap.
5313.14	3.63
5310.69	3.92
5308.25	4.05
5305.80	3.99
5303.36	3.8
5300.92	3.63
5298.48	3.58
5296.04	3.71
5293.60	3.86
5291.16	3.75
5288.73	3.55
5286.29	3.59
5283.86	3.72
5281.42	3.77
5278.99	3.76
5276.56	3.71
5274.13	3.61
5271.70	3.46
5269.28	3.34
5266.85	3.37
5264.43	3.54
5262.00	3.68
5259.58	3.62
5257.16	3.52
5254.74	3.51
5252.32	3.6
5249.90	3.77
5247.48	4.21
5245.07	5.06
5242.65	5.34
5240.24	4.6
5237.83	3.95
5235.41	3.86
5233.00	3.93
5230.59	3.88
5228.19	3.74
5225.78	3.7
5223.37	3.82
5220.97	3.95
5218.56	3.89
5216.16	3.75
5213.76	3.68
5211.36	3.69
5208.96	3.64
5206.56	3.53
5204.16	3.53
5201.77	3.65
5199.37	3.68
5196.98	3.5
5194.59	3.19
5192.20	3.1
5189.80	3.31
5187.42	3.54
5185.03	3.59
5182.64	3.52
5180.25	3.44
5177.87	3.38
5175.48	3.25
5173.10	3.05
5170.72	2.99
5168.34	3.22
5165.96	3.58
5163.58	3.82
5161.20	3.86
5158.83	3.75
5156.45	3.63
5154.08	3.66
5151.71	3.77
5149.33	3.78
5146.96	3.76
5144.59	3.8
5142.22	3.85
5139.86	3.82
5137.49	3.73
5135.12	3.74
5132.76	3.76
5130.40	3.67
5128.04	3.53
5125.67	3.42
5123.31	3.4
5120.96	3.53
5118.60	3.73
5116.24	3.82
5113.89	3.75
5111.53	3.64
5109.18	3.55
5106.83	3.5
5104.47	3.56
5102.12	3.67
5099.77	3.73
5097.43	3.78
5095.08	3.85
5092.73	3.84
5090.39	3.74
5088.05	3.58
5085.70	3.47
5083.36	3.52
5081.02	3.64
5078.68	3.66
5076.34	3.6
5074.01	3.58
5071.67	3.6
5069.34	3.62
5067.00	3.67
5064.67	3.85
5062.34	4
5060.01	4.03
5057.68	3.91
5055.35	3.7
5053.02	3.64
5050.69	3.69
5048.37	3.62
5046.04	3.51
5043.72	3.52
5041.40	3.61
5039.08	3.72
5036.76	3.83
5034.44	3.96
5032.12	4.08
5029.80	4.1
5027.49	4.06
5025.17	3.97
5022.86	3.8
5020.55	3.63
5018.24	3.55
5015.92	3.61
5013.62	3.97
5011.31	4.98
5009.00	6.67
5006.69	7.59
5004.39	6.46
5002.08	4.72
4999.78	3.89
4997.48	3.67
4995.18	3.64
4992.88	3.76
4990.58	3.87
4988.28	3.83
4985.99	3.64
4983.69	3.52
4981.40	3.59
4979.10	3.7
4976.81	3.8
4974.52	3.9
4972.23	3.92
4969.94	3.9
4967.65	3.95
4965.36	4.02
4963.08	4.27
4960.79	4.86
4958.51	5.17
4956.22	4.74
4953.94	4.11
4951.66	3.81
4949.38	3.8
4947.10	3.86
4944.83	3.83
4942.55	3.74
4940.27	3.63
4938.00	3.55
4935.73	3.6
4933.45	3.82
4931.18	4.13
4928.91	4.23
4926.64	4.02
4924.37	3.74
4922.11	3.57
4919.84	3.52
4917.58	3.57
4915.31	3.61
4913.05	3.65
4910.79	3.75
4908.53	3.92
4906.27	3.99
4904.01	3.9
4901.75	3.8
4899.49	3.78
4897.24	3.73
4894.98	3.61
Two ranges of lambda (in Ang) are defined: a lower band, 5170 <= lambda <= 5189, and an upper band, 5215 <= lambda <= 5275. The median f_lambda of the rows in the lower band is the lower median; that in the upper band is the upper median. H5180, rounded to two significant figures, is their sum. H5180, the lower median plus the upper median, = 7.2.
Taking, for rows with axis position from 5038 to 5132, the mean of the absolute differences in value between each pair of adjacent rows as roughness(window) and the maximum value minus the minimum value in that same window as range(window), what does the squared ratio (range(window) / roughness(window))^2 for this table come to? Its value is 56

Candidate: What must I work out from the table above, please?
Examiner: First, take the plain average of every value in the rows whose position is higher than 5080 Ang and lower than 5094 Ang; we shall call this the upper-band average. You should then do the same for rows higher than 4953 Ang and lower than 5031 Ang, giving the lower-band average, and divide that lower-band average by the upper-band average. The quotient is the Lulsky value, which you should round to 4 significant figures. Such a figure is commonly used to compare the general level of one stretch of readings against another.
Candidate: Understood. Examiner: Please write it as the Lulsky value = 1.173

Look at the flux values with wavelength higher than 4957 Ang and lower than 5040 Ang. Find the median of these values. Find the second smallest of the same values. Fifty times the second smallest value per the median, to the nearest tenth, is 45.5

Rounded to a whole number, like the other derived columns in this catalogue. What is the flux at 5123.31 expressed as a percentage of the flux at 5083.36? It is 97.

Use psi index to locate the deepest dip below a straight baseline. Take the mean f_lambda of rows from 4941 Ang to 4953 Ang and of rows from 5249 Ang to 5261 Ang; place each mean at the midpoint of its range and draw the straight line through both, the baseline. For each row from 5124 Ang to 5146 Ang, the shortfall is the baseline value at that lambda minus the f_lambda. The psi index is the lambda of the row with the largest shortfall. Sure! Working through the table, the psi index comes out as 5125.67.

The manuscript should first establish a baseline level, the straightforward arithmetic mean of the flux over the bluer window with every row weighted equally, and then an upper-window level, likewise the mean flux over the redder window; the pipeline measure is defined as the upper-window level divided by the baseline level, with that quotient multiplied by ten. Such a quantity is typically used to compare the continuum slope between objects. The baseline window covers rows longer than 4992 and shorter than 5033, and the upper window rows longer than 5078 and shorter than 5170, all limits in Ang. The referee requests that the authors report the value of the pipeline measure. 8.2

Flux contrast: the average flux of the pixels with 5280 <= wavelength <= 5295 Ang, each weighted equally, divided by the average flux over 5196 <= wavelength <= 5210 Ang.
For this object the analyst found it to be 1.03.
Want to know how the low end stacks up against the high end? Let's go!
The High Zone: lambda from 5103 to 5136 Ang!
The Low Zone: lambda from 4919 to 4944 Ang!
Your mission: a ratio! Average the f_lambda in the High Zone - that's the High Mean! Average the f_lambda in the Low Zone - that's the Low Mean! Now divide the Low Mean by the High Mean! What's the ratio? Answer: 1.05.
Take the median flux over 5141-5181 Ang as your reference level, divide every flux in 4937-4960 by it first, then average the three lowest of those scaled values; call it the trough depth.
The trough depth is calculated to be 0.99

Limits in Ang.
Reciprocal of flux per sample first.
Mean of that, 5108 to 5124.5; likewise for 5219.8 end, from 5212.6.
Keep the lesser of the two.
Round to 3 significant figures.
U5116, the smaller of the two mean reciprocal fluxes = 0.265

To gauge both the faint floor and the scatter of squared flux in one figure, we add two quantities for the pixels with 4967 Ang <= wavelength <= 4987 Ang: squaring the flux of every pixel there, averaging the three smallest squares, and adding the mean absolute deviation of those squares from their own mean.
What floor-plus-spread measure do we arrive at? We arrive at 13.9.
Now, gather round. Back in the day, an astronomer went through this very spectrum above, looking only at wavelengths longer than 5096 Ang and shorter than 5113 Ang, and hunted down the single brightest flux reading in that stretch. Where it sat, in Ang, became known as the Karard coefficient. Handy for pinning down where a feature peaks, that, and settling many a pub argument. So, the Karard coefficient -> 5097.43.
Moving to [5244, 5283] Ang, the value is 5245.07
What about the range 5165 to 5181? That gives 5165.96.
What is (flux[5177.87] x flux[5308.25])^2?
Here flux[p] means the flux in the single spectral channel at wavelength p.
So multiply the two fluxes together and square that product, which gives 187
